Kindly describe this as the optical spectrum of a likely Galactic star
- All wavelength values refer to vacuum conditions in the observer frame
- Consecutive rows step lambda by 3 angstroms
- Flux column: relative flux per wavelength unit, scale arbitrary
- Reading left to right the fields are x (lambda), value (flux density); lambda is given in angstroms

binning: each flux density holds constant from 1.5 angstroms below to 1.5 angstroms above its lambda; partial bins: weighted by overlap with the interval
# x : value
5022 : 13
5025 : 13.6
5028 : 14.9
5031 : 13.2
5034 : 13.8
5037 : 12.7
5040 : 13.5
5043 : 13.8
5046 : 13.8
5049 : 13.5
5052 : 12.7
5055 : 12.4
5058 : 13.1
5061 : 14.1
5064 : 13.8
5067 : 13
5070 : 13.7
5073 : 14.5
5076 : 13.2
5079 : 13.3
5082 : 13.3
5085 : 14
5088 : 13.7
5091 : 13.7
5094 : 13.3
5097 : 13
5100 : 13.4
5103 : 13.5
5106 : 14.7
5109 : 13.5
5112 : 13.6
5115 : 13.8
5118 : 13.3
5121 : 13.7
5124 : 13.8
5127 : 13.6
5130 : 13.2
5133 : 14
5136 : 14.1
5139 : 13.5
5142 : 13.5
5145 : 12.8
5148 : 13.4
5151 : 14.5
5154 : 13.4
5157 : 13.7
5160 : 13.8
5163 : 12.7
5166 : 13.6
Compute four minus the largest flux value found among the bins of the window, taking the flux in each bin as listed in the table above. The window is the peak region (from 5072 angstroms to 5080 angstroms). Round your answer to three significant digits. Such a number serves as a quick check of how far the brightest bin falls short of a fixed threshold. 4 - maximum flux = -10.5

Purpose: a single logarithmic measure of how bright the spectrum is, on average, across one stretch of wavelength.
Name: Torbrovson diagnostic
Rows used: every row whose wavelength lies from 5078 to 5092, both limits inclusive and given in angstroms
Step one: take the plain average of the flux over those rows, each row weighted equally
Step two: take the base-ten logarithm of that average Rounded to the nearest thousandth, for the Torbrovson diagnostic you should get 1.134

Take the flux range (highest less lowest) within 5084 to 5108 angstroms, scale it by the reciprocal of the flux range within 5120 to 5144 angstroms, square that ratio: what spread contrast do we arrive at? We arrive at 3.6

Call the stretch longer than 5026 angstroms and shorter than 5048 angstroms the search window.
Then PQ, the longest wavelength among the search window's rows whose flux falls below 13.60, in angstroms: 5040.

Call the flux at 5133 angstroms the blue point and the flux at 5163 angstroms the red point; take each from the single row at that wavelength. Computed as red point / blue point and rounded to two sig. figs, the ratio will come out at 0.91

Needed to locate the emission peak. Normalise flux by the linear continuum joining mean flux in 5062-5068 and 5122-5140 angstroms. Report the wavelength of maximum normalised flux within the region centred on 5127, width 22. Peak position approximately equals 5136 angstroms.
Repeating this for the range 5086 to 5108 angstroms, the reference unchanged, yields 5106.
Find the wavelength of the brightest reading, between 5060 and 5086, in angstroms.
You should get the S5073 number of 5073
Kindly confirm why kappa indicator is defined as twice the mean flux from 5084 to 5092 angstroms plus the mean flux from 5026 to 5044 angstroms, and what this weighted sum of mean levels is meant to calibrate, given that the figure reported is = 41.2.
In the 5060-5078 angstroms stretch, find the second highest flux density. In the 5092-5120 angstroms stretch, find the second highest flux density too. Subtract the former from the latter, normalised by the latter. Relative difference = -0.022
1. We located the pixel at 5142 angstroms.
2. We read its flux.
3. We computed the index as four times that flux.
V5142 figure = 54.0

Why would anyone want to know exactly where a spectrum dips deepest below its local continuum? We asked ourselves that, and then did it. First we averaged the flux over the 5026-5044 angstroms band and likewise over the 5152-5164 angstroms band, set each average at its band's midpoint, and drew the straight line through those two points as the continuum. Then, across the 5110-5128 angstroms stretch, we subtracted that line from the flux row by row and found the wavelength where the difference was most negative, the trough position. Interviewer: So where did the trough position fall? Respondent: 5118 angstroms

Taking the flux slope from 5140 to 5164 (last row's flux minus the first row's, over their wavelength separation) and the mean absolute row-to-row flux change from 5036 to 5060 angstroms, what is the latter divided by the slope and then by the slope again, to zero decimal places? 315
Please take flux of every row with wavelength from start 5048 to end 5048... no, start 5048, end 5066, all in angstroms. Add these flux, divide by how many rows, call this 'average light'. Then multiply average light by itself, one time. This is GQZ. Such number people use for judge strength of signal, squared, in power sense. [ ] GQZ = 176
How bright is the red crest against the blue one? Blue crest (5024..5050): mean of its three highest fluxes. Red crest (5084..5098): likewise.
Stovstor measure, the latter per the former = 0.97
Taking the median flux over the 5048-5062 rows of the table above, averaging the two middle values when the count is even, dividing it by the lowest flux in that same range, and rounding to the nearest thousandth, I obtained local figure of 1.056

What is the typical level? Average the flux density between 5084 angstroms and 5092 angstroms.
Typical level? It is 13.8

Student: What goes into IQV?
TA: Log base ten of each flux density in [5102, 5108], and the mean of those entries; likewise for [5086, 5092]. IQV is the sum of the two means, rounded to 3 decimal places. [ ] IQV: 2.286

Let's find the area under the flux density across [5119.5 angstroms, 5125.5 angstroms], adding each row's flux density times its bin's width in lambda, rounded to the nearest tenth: 82.5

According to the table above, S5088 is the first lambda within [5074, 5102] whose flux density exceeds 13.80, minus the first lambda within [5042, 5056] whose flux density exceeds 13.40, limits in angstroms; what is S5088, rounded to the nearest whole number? 42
